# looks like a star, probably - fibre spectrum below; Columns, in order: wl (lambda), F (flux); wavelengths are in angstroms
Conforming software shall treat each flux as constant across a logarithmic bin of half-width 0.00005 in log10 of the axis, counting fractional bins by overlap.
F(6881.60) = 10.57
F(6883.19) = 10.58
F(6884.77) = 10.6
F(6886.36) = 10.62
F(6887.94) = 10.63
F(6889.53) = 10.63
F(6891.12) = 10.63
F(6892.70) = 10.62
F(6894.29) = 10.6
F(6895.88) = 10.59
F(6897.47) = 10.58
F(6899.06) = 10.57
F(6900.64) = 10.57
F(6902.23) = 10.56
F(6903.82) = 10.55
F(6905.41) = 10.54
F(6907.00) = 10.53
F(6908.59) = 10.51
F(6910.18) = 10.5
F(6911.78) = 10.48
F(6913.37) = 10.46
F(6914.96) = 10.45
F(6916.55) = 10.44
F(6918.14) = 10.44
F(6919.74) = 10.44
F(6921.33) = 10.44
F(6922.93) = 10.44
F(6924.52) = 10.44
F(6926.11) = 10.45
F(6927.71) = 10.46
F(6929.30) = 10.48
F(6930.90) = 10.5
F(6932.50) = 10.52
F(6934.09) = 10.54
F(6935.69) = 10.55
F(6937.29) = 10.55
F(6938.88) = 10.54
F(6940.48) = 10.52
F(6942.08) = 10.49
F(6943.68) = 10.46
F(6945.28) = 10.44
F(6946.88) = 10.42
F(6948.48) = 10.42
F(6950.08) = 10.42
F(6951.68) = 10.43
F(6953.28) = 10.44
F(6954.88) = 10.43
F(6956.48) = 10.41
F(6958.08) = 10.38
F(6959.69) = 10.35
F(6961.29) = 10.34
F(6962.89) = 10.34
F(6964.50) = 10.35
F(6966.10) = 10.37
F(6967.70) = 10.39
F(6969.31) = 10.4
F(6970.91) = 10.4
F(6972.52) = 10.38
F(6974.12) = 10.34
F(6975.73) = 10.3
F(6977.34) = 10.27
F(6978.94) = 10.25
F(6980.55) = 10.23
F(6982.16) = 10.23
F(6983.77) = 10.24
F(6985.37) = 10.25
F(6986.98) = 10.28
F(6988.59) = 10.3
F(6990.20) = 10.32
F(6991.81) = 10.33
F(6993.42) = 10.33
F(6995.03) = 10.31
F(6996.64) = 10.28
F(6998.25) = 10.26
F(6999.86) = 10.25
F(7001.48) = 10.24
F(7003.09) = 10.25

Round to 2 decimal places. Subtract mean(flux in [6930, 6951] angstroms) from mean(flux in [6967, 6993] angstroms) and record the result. -0.18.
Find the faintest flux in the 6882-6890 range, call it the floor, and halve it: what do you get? 5.29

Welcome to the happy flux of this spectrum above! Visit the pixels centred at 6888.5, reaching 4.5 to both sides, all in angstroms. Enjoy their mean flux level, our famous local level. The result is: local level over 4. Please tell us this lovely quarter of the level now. 2.66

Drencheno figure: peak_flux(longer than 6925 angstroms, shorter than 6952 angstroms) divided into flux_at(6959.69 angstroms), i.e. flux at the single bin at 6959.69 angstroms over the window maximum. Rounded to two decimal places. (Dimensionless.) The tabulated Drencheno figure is 0.98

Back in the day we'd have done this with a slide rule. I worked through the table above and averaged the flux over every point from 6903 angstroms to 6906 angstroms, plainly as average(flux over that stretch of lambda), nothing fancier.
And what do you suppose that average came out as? 10.5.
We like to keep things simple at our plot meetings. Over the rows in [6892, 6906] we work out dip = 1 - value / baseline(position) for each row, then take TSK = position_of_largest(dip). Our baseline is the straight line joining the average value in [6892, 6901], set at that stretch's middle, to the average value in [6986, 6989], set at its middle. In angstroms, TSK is 6905.41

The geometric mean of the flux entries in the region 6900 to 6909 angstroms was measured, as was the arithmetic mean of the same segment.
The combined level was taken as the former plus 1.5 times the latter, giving 26.36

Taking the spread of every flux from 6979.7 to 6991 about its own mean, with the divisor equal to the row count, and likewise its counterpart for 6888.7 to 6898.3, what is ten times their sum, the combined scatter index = 0.53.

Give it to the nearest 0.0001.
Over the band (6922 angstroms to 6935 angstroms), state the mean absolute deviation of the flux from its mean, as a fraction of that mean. 0.0030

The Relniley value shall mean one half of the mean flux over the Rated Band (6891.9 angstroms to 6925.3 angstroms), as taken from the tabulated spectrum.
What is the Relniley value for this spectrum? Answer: 5.26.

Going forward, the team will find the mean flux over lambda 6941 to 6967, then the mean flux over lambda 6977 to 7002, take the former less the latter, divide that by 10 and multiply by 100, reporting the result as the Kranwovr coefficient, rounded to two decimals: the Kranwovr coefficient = 1.33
